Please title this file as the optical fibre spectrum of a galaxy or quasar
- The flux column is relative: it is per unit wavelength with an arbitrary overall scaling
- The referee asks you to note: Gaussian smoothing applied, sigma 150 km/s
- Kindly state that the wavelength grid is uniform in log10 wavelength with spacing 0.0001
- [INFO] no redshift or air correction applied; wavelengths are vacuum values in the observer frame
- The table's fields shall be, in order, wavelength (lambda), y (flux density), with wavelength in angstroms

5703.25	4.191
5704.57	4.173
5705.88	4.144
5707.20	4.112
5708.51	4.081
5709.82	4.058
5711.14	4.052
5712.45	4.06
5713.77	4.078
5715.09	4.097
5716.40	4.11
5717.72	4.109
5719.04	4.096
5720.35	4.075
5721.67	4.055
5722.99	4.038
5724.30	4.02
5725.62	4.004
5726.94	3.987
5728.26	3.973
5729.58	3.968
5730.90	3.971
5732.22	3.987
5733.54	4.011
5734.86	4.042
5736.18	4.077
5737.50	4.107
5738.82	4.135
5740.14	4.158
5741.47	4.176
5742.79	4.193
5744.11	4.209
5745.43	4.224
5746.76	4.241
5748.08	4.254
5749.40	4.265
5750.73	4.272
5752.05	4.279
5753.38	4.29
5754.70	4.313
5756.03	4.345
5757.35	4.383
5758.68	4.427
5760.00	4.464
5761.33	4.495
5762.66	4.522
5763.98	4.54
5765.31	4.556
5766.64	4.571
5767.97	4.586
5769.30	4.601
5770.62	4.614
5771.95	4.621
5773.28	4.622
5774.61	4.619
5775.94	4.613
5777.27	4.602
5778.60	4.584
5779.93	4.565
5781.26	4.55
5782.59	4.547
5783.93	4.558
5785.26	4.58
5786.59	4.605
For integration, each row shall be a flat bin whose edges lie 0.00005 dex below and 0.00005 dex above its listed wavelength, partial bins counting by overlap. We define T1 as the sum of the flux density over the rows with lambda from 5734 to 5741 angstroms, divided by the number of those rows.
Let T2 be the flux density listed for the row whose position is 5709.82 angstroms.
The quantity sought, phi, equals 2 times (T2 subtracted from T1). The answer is 0.1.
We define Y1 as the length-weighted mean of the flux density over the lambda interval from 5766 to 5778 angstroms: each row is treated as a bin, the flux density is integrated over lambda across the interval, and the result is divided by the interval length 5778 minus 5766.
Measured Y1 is 4.61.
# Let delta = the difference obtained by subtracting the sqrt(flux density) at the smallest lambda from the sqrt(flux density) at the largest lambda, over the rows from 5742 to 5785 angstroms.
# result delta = 0.09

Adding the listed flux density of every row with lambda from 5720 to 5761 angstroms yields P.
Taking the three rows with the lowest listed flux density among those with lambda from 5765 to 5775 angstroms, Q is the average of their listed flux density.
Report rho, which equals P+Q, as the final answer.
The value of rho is 134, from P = 129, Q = 4.57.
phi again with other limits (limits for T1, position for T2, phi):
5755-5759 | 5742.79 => 0.4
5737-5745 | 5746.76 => -0.2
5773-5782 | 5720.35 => 1.0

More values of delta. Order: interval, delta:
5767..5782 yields -0.01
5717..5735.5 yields -0.02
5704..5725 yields -0.04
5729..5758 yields 0.10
